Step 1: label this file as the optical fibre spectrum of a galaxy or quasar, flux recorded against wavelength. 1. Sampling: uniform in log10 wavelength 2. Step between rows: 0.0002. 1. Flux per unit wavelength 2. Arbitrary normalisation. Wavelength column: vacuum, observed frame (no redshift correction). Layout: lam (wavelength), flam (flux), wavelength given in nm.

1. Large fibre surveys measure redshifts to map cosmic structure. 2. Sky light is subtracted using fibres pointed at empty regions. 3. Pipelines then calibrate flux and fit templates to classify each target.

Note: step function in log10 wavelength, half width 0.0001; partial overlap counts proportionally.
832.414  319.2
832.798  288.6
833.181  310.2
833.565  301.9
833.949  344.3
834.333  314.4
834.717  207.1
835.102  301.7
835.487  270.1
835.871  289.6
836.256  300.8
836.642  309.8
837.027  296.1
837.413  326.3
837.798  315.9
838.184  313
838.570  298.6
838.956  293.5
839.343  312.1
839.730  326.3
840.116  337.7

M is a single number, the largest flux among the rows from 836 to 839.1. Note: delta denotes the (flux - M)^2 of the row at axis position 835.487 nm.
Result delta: 3158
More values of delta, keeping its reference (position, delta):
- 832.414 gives 50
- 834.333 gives 142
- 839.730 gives 0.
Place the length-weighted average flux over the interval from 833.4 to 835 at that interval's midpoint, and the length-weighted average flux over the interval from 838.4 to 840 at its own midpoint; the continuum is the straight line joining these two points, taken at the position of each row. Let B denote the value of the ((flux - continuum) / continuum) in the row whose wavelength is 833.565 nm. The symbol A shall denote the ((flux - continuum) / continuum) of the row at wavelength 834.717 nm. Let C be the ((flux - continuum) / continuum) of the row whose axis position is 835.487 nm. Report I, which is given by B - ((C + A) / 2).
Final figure 0.23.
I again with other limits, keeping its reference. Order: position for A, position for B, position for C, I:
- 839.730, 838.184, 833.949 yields -0.09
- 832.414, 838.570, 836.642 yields -0.10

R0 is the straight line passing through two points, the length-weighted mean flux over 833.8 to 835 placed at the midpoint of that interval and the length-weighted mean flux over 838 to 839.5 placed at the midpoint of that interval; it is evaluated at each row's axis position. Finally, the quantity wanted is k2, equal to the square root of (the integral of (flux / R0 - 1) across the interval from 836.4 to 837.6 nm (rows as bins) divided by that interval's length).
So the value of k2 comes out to 0.21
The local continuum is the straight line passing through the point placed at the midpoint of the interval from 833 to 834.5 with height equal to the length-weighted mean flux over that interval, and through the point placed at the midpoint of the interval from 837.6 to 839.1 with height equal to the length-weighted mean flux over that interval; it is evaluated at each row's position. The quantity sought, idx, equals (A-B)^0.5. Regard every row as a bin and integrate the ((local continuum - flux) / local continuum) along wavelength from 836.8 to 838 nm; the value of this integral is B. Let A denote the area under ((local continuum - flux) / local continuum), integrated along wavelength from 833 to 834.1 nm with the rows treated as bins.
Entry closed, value 0.13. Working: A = 0.00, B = -0.017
